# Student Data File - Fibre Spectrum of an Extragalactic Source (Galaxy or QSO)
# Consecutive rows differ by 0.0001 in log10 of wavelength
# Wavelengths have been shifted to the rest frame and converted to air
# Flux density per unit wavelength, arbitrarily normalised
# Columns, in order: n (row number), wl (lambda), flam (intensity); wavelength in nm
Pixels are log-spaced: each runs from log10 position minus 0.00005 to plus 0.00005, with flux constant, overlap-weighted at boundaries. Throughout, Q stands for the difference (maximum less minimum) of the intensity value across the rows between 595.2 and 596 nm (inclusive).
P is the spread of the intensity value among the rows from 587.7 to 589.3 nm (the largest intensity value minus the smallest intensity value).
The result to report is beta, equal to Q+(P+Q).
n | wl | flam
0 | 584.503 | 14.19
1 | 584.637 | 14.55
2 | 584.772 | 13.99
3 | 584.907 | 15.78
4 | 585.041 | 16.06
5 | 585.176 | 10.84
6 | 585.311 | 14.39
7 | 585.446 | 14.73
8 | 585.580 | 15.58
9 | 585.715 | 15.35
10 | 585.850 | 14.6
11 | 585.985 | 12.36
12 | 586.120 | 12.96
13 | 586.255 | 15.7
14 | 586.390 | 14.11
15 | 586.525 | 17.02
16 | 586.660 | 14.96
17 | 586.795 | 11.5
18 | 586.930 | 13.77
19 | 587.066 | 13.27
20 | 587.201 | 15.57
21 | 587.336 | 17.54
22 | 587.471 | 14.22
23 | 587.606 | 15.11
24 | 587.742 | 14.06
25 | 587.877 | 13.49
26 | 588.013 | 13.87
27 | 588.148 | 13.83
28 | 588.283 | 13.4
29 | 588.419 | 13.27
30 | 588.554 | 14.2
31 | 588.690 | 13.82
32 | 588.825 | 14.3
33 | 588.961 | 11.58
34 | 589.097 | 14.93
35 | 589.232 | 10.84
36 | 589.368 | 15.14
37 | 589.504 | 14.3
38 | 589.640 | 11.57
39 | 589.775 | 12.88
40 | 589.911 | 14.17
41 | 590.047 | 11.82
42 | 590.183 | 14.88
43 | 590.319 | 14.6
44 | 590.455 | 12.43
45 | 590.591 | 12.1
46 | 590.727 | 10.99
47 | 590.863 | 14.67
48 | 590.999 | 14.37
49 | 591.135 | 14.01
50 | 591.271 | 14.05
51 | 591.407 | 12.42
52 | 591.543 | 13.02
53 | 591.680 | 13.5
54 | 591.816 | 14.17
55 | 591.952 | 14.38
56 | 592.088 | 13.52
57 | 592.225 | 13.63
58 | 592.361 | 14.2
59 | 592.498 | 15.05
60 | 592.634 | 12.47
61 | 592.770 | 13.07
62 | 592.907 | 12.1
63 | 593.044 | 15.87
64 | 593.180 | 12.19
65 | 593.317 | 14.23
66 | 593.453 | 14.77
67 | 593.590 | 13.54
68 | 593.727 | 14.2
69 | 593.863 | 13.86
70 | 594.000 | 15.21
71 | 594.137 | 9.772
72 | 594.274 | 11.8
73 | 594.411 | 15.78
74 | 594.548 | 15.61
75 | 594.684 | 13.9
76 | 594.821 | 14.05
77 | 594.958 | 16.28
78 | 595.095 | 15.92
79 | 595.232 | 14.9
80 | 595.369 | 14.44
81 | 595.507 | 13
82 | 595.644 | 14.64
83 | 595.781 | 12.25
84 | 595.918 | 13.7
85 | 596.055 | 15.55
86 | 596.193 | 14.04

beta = 9.4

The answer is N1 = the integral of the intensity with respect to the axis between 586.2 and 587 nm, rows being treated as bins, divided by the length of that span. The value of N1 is 14.5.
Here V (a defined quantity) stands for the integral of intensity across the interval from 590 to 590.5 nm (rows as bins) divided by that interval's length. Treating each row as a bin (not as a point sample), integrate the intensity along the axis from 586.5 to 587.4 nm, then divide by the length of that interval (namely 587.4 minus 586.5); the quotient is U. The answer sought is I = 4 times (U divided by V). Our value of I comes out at 4.3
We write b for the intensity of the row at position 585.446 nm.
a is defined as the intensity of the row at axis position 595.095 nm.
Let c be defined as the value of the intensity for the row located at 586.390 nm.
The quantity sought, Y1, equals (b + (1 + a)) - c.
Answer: 17.5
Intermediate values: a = 15.92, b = 14.73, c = 14.11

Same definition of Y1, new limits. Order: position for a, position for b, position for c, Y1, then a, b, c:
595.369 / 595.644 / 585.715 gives 14.7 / 14.44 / 14.64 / 15.35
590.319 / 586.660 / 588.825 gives 16.3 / 14.6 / 14.96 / 14.3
